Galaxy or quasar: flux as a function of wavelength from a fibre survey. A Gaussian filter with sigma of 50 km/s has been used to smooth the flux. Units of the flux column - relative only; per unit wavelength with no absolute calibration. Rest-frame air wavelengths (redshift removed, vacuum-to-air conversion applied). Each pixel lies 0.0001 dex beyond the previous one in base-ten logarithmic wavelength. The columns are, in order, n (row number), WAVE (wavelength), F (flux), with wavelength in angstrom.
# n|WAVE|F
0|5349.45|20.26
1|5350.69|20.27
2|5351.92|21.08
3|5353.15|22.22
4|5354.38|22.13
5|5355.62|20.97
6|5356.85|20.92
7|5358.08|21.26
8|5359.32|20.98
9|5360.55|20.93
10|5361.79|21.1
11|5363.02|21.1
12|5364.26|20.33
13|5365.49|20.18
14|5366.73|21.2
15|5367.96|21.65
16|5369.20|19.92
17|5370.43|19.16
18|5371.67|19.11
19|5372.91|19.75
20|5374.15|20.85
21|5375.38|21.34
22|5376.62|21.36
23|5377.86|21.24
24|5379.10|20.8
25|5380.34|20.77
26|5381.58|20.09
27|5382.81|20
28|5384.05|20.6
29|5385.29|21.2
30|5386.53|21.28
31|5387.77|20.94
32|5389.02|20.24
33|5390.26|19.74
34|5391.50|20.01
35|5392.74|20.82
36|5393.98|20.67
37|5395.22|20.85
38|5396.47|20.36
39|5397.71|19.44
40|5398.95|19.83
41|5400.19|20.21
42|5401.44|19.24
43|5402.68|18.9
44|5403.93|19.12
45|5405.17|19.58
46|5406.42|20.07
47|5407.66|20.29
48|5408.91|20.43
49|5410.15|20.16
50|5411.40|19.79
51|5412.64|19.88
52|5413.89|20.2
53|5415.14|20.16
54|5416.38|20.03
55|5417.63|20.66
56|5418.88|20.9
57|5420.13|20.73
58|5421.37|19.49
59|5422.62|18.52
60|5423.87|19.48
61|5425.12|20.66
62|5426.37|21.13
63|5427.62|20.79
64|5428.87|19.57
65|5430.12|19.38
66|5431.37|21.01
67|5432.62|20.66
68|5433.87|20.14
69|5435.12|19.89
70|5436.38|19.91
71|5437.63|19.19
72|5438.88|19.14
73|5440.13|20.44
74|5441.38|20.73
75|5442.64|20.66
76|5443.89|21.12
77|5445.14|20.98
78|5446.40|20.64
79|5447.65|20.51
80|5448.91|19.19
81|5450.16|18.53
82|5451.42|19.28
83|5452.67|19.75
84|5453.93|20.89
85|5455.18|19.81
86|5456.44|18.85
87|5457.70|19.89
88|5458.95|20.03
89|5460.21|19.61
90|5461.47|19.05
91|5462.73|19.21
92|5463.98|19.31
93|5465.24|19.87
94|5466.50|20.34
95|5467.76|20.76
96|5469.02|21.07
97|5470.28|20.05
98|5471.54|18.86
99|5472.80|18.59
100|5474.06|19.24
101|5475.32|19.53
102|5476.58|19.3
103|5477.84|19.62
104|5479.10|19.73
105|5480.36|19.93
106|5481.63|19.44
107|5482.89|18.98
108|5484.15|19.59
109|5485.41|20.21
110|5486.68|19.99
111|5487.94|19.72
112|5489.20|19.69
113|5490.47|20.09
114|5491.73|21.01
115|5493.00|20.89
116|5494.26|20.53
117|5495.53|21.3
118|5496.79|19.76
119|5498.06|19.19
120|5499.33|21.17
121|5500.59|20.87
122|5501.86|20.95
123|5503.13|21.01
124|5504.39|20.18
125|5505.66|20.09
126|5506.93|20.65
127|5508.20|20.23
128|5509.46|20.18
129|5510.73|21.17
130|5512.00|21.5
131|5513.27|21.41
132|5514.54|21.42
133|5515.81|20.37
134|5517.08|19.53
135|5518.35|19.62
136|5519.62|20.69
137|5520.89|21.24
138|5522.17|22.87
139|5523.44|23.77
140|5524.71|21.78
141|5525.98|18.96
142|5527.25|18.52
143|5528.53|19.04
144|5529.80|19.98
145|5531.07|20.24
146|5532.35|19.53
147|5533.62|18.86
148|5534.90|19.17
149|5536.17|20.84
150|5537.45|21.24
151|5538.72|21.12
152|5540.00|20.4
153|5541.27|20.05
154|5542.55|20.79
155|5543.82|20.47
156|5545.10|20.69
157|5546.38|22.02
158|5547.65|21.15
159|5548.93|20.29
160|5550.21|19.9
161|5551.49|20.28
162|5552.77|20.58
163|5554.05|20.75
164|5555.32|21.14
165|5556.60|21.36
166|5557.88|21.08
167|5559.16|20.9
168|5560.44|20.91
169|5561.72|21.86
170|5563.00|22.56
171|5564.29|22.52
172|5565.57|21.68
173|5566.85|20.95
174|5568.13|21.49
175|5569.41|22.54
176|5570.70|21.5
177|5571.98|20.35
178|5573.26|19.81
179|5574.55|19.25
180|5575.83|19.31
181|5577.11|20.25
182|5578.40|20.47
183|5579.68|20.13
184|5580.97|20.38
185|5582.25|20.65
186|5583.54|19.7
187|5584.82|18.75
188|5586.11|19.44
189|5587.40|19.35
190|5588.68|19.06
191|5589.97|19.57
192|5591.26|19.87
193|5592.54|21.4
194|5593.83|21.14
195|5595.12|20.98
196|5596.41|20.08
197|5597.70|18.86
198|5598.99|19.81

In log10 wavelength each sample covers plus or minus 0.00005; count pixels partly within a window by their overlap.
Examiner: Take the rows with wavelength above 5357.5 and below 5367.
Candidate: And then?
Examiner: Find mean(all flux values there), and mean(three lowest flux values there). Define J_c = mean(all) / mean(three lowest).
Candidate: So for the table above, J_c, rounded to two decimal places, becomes 1.02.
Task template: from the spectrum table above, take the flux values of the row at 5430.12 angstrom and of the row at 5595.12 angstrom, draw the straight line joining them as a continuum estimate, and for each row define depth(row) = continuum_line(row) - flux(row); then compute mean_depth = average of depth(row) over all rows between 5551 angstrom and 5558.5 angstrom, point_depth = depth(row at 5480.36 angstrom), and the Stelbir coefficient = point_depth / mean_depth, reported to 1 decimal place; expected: 0.2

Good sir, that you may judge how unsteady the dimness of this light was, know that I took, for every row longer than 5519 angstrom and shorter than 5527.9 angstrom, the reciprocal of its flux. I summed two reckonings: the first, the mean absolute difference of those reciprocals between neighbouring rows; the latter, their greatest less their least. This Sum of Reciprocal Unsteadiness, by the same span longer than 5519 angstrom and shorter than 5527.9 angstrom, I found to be 0.015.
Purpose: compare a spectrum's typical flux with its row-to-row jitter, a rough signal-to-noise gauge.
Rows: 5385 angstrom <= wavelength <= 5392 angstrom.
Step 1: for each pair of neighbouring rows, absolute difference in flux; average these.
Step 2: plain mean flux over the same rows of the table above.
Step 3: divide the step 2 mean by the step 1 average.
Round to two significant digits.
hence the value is 54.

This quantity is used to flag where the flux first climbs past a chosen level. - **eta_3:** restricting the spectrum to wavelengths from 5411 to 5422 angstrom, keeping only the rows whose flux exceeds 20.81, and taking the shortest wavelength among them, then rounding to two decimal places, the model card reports 5418.88 angstrom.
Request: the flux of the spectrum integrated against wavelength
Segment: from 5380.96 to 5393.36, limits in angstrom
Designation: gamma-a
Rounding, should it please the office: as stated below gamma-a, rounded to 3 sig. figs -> 254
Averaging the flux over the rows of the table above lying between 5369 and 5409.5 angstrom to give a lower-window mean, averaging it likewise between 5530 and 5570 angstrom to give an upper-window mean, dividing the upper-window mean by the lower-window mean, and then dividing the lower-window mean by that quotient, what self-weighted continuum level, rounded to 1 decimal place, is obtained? 19.6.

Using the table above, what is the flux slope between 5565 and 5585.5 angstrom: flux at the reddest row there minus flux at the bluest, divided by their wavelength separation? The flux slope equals -0.15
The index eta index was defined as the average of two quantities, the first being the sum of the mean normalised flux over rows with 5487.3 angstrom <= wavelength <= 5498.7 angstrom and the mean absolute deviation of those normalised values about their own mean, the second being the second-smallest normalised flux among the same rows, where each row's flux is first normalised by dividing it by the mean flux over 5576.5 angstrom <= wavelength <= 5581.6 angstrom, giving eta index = 1.00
